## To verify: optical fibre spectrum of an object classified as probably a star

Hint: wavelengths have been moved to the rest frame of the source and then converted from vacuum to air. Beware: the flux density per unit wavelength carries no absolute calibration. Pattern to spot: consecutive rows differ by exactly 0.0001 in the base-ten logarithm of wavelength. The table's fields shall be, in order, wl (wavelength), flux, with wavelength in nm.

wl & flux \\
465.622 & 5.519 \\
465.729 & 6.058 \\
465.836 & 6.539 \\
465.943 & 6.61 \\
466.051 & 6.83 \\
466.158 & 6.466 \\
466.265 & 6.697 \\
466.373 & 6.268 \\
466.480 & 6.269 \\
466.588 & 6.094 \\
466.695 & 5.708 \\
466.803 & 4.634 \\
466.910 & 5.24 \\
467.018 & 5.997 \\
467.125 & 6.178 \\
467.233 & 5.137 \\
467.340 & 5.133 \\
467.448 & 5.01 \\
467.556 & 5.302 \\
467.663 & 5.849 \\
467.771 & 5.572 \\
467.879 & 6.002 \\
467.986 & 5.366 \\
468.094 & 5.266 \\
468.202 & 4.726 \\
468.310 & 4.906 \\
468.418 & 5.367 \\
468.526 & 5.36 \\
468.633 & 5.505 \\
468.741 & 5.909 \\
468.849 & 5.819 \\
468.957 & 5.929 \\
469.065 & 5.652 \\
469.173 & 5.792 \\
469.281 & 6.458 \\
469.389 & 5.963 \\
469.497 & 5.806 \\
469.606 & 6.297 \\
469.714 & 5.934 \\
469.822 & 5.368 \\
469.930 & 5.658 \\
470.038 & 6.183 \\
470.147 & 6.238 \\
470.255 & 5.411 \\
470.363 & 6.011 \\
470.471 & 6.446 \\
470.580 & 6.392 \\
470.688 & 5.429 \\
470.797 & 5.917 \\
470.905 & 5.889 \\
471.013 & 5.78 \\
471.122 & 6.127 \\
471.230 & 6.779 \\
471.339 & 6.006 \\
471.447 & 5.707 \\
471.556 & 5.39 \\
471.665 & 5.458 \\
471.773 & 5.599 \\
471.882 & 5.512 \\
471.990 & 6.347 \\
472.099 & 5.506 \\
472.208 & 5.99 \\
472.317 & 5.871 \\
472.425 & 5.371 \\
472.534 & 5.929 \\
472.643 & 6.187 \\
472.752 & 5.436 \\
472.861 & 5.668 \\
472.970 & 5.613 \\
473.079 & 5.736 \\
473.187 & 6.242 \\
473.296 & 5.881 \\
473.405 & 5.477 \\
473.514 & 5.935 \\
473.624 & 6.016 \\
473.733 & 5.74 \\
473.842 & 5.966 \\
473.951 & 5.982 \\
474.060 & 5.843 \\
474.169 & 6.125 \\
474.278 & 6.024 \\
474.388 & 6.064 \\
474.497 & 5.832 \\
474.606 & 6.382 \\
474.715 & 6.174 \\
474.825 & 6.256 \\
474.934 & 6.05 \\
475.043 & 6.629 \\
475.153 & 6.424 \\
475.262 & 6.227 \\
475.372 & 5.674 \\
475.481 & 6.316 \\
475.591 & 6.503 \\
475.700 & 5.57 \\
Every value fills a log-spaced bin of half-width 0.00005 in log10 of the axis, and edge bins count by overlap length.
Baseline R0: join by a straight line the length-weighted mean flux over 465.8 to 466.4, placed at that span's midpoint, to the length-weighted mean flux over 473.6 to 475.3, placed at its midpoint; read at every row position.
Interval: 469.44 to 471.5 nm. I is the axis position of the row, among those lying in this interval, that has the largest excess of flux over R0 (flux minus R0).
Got 471.230 nm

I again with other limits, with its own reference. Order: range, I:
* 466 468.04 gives 466.051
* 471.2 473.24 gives 471.230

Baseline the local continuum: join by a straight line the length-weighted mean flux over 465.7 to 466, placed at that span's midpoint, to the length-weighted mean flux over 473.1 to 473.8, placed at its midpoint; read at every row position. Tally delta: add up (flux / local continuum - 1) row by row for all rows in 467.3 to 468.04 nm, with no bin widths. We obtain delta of -0.9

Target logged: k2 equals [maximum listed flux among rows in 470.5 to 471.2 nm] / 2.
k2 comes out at 3.20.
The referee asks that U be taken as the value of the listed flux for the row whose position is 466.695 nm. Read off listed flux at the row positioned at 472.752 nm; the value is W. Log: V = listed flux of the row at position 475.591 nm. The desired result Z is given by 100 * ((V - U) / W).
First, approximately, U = 5.708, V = 6.503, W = 5.436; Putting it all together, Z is 15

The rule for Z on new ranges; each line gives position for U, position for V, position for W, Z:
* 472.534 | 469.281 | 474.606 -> 8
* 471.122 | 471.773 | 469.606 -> -8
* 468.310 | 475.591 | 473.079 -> 28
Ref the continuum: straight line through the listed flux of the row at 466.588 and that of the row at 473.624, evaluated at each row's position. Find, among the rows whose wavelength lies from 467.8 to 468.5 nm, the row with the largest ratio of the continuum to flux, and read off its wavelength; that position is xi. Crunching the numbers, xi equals 468.202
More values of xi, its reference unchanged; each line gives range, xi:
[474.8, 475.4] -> 475.372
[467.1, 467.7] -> 467.448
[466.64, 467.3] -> 466.803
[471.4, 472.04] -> 471.556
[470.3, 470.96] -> 470.688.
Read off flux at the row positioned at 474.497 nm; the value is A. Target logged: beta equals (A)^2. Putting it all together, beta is 34.0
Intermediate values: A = 5.832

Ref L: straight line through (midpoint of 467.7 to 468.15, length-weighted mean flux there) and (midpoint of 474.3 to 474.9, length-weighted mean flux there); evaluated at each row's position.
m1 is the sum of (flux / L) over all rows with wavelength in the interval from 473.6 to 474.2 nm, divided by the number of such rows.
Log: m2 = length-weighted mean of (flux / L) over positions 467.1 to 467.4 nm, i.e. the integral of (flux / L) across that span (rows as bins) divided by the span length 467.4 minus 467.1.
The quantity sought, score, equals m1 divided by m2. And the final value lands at 1.00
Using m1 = 0.98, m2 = 0.98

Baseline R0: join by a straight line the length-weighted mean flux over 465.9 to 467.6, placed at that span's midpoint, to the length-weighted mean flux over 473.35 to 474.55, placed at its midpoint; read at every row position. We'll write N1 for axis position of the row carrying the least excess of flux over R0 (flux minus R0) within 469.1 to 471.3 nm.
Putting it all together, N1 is 469.822 nm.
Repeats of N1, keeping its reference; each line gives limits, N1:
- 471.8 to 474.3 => 472.425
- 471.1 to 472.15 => 471.556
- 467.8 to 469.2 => 468.202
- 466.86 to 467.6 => 467.448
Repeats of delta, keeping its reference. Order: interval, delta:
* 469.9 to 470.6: -0.1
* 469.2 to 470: -0.3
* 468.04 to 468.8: -1.1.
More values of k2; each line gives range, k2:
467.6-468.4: 3.00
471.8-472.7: 3.17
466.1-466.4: 3.35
